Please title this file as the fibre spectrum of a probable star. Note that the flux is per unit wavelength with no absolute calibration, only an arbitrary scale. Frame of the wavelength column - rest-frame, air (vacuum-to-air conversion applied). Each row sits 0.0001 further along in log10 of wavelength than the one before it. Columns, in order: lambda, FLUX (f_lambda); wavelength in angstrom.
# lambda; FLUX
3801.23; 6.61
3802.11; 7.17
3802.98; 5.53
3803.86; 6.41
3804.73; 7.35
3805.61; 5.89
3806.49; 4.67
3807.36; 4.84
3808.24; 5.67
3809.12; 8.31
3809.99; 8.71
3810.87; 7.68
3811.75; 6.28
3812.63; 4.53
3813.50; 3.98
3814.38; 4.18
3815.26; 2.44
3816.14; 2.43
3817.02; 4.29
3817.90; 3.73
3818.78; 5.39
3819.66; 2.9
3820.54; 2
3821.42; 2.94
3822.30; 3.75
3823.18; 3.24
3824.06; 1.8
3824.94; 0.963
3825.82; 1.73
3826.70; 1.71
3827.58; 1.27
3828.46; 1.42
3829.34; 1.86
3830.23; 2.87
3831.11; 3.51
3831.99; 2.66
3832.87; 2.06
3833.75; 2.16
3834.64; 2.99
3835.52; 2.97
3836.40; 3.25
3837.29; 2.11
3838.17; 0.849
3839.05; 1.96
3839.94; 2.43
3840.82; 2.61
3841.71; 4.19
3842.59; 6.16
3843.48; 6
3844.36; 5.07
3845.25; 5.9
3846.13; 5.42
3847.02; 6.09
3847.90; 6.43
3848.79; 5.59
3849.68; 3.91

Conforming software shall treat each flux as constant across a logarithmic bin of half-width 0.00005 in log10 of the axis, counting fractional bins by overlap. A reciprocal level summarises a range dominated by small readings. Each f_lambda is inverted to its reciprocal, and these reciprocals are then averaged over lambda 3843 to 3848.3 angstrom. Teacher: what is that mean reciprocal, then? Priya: 0.17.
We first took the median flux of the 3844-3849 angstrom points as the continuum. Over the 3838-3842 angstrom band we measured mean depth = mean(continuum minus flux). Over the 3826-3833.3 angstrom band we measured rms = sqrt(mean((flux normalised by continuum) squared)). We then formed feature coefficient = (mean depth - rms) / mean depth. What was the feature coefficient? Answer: 0.88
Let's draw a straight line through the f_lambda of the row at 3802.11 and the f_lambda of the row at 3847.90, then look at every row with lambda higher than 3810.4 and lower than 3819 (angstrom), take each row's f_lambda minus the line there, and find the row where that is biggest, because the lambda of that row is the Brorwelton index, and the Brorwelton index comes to 3810.87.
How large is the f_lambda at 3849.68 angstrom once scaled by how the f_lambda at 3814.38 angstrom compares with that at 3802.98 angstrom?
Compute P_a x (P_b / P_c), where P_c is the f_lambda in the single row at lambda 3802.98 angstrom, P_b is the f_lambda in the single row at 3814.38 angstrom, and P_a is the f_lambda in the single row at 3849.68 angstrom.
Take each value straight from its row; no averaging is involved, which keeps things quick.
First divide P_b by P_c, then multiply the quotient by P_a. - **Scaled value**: 3.0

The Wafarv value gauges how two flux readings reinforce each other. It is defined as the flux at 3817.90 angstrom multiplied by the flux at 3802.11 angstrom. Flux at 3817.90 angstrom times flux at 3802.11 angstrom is 27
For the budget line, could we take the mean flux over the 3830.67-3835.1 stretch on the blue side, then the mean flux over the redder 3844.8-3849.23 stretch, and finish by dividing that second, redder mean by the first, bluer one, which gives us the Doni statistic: 2.2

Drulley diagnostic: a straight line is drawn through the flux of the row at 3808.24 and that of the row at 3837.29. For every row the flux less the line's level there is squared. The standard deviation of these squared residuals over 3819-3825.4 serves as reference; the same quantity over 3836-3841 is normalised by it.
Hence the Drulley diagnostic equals 0.22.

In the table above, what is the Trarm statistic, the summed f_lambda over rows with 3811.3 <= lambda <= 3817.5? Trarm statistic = 28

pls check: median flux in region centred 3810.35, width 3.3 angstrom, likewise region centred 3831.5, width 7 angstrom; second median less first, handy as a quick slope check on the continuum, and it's -6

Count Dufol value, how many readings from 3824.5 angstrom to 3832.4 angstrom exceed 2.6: 3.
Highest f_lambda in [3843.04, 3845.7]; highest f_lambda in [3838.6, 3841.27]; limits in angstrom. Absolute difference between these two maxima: 3.4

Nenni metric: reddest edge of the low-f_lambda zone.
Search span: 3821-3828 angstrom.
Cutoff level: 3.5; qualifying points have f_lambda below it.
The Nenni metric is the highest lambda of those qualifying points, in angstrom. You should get 3827.58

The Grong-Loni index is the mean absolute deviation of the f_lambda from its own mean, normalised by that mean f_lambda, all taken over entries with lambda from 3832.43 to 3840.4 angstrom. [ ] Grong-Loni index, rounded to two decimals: 0.23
